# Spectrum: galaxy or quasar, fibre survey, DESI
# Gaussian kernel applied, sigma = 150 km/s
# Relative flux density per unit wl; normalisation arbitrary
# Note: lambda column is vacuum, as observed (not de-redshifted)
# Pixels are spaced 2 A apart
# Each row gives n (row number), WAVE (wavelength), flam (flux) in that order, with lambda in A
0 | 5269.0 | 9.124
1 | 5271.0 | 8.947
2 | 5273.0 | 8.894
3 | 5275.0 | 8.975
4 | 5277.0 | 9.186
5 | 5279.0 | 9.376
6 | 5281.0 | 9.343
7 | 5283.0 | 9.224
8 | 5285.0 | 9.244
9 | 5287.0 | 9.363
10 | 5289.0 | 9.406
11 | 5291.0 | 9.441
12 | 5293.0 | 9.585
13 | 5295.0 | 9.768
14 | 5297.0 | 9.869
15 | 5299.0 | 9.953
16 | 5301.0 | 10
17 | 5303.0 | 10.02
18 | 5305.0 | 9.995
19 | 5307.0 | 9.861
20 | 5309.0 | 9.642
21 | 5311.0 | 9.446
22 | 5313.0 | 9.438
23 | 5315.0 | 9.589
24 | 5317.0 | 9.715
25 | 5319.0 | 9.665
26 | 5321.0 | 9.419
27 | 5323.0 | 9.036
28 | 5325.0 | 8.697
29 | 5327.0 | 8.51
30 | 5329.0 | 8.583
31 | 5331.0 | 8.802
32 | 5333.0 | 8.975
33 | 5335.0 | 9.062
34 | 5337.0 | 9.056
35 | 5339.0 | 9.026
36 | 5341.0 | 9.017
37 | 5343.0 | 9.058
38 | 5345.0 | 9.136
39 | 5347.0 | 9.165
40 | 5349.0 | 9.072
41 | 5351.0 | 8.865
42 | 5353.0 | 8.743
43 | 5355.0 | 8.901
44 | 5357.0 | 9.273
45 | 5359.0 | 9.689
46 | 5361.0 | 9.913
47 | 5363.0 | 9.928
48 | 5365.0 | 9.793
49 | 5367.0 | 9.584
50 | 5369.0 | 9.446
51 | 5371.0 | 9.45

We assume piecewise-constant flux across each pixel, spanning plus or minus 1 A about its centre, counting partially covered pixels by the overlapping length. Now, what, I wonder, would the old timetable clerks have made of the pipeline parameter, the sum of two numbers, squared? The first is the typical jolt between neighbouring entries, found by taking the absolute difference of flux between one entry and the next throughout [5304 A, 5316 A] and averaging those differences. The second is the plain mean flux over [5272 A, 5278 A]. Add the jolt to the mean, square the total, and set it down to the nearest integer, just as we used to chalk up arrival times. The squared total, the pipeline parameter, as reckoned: 84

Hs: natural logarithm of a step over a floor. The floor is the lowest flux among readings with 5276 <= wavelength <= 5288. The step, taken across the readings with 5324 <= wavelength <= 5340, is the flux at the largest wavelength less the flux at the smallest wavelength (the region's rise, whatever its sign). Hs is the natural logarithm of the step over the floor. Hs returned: -3.33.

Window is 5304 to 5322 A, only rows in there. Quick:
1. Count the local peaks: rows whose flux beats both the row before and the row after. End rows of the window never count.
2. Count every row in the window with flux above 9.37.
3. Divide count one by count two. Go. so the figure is 0.11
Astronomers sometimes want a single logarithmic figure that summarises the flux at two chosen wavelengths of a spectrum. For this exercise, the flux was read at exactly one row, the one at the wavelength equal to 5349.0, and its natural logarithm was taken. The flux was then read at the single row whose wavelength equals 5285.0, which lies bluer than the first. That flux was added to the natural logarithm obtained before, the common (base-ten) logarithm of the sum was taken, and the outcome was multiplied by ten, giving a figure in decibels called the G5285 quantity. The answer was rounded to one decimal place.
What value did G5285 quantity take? 10.6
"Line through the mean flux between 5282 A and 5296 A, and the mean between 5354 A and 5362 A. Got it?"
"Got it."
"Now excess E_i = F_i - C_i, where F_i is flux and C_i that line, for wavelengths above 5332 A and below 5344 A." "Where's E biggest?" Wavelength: 5335.0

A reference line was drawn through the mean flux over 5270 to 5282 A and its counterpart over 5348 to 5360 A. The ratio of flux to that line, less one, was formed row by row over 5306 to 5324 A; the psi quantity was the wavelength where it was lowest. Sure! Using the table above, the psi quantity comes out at 5323.0 A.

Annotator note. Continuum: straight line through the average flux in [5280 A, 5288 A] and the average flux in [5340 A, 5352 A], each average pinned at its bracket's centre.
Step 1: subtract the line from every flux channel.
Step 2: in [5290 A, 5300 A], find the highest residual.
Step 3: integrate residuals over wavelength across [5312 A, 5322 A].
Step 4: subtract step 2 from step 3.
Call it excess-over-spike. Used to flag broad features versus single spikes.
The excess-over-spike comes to 3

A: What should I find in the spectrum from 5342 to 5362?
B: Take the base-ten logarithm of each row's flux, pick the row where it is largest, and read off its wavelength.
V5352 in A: 5361.0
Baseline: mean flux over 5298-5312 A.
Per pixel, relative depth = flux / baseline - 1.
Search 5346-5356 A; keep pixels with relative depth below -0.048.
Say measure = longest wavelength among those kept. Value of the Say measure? 5355.0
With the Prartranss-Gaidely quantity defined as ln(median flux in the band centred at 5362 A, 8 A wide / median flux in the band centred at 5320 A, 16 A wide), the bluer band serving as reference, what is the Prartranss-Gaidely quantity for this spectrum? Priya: 0.04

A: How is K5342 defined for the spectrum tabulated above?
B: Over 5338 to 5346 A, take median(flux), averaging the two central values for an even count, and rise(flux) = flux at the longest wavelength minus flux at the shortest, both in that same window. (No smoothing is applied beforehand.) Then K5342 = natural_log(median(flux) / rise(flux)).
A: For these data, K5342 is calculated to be 4.4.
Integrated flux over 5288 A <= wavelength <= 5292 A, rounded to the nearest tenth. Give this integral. 37.7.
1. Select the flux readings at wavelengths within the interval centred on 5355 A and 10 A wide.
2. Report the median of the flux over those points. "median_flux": 8.9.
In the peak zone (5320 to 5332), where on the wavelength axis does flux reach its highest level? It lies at 5321.0 A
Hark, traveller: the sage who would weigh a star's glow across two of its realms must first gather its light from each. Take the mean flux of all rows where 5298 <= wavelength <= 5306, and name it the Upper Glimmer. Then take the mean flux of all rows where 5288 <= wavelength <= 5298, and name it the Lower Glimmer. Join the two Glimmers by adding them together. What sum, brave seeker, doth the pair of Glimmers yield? 19.6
